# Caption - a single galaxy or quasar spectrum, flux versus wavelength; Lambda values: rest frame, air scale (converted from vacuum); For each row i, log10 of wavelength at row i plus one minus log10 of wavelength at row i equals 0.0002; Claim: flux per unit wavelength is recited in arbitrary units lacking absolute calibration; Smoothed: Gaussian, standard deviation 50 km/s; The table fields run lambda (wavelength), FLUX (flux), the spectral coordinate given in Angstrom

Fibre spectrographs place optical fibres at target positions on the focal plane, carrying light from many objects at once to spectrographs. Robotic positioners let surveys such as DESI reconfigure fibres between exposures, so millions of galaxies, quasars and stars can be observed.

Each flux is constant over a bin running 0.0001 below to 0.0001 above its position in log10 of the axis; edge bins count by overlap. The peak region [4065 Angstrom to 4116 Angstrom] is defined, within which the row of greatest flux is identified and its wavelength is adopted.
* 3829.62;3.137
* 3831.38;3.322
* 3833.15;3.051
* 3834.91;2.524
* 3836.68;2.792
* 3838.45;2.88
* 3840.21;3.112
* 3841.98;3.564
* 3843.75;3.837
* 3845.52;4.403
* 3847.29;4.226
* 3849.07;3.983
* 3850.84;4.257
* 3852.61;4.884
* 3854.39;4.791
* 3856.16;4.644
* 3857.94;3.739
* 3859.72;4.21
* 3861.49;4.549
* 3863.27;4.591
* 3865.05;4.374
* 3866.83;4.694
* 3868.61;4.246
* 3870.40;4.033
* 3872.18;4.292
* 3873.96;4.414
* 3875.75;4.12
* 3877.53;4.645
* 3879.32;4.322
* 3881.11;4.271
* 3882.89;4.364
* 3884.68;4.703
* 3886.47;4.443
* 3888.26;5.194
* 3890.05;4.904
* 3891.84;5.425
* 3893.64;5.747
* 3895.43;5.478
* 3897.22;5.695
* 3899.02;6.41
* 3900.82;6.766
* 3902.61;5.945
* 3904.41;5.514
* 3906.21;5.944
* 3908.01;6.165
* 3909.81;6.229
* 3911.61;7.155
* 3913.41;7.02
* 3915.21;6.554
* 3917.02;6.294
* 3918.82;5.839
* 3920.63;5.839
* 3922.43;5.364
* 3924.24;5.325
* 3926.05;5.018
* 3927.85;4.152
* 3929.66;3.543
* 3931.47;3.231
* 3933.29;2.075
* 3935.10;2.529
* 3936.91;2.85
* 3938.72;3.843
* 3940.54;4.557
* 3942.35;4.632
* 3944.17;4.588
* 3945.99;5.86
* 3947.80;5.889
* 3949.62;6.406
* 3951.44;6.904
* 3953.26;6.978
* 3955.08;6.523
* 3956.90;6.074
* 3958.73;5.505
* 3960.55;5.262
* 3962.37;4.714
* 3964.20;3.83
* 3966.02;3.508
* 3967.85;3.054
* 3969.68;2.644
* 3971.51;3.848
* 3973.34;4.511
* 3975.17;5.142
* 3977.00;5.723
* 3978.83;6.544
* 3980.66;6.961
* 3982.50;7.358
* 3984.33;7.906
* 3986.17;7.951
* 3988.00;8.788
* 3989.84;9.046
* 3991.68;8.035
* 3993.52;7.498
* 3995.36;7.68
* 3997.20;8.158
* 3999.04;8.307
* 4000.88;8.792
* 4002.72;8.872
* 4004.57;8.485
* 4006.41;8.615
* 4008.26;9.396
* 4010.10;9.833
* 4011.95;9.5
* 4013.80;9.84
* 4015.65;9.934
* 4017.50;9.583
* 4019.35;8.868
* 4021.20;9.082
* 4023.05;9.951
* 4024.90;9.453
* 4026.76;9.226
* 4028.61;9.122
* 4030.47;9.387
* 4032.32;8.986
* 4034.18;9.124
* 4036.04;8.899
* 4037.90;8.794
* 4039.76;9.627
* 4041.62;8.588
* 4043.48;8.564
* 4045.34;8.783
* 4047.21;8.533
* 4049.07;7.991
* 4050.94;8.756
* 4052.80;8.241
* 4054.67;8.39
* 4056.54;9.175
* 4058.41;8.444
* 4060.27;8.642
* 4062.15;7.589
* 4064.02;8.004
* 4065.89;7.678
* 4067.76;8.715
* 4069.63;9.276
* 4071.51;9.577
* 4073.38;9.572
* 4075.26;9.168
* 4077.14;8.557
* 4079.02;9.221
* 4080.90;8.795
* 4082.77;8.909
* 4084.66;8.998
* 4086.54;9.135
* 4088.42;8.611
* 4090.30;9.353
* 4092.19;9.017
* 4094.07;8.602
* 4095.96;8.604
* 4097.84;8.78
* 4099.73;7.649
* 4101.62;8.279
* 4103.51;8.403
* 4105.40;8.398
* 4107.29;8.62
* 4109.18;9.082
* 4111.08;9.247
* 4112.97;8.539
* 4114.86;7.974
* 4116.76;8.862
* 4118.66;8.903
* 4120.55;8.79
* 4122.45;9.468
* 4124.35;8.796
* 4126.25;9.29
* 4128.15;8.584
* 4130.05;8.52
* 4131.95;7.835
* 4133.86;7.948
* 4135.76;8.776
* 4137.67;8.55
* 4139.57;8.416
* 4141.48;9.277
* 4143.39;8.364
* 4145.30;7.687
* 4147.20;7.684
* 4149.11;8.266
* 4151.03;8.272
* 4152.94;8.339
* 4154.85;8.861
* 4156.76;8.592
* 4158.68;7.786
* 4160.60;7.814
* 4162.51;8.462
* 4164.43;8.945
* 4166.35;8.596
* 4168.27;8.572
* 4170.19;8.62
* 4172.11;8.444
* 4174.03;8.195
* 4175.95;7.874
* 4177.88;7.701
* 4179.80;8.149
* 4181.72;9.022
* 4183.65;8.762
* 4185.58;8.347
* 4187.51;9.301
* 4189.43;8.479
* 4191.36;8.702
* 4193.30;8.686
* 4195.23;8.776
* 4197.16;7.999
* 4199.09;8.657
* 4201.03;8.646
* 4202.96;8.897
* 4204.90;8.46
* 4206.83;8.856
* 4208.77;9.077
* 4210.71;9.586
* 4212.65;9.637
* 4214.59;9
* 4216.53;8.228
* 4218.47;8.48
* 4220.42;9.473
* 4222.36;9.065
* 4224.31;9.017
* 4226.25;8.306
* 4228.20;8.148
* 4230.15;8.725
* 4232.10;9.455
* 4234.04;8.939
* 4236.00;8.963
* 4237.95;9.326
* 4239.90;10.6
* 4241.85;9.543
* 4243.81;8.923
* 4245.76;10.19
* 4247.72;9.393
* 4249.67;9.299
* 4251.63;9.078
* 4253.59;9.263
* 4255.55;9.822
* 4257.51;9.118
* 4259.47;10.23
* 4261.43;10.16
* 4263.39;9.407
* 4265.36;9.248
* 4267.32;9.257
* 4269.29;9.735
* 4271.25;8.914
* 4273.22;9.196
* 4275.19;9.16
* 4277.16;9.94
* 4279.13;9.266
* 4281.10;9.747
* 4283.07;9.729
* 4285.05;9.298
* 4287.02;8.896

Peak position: 4071.51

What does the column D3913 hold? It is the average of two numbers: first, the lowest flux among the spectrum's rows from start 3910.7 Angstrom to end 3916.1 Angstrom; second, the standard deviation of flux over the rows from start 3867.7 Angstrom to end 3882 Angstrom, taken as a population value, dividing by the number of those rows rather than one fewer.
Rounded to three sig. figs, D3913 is 3.36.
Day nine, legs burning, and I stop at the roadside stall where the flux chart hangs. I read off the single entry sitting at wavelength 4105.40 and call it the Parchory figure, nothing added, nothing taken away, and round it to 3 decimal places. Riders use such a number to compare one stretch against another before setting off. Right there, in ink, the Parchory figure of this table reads 8.398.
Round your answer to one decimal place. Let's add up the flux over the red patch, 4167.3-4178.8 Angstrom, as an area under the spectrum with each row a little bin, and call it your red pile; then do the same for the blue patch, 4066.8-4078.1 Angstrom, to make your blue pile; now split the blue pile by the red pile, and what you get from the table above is 1.1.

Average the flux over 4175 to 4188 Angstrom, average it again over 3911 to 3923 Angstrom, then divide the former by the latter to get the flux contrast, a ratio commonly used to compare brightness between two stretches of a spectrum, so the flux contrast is 1.3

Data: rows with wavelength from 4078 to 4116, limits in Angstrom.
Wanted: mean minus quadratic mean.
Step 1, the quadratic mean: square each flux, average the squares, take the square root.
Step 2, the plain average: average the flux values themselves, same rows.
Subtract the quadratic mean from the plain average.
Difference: -0.01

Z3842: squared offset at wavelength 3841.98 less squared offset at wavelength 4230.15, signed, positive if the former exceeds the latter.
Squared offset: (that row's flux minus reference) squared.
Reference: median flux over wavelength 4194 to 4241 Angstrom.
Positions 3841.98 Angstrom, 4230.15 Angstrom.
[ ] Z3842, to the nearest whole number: 29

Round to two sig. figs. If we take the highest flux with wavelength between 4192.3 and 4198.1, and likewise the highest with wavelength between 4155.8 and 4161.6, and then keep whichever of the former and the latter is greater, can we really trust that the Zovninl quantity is 8.8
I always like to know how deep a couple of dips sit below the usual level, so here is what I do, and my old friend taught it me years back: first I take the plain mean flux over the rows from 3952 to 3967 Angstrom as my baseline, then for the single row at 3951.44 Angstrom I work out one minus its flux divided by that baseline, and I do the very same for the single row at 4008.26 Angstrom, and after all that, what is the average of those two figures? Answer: -0.5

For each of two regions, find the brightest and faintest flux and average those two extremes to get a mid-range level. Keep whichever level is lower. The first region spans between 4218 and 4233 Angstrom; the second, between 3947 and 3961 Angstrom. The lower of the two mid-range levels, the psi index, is 6.1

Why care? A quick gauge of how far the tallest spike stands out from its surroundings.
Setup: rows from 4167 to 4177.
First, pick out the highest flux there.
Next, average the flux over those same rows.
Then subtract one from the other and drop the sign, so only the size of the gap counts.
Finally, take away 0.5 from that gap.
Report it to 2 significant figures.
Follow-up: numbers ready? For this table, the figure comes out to -0.22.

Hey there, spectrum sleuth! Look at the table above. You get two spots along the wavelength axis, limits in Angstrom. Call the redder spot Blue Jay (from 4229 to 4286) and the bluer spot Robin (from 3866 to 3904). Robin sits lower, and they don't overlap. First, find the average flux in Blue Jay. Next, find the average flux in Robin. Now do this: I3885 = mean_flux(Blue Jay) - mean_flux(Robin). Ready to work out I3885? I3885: 4.5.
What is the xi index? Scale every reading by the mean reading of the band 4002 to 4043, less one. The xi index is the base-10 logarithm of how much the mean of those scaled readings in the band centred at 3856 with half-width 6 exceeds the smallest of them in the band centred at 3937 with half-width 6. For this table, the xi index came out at -0.59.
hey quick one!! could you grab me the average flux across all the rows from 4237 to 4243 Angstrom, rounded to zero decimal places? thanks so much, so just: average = 10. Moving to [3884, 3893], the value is 5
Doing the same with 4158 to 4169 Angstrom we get 8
